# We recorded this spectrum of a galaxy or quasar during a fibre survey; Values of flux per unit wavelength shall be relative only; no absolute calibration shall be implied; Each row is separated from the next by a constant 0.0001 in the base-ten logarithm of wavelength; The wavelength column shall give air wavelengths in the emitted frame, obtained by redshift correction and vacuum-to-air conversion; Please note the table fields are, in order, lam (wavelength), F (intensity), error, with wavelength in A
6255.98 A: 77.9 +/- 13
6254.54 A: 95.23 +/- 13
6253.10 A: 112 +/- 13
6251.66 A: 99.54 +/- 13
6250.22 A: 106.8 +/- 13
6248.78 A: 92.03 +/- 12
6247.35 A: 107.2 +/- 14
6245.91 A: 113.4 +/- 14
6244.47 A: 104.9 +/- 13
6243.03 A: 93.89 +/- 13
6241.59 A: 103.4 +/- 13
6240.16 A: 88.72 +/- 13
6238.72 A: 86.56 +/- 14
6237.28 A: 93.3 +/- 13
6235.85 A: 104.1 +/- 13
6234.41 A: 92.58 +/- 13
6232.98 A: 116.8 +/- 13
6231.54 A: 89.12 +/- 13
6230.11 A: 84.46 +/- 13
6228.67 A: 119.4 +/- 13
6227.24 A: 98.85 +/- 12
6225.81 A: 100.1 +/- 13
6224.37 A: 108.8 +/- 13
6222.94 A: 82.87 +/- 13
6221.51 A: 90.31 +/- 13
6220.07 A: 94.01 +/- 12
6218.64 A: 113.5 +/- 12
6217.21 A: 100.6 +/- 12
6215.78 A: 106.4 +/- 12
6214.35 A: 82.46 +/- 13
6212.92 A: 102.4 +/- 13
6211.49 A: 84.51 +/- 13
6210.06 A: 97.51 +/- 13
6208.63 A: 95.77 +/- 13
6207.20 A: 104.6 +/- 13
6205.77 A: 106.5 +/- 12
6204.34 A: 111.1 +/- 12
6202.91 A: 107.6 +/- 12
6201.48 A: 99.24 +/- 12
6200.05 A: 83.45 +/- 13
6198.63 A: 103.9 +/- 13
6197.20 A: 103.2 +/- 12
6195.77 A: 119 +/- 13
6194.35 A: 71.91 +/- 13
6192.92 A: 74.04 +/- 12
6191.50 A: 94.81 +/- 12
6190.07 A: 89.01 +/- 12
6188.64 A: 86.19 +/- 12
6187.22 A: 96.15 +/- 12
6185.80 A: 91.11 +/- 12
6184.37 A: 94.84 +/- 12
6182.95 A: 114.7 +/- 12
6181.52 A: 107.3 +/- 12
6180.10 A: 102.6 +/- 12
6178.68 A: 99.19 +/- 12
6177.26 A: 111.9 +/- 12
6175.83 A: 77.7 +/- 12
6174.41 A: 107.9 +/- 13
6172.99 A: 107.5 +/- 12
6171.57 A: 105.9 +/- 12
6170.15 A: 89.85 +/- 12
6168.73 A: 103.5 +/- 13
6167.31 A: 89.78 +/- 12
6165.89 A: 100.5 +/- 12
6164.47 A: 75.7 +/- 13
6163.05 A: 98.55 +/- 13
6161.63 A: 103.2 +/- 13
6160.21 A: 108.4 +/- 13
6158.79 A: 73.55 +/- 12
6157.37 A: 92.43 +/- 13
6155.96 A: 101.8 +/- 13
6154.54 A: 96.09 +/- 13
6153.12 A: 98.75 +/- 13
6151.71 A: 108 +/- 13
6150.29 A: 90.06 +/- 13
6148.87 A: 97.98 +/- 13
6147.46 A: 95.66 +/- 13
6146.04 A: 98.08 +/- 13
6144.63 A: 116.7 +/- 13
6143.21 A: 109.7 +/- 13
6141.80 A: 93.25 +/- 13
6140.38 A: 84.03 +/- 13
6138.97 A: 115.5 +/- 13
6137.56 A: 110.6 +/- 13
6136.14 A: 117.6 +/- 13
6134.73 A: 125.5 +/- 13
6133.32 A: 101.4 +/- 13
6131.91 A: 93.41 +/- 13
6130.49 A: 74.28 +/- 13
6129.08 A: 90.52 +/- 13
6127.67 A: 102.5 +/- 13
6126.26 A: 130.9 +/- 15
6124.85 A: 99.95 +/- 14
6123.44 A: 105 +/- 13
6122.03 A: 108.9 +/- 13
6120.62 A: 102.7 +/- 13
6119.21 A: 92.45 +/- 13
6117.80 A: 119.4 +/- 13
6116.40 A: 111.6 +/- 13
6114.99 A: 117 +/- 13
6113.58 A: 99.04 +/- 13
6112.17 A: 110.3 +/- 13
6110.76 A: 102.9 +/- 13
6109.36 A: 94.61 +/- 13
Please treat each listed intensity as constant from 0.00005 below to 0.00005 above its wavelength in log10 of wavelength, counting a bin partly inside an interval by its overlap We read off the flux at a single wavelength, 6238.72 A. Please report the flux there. 86.56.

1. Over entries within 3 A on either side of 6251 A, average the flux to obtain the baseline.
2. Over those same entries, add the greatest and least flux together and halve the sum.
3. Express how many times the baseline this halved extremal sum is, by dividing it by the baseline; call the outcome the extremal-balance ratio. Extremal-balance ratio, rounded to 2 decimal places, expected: 0.99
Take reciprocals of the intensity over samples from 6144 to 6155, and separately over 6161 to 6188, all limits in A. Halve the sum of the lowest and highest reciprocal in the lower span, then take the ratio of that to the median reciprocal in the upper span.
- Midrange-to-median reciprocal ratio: 0.99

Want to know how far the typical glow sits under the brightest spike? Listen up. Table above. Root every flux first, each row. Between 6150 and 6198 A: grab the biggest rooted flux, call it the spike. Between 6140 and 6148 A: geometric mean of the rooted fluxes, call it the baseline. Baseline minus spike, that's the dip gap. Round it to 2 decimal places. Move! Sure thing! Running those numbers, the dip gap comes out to -0.96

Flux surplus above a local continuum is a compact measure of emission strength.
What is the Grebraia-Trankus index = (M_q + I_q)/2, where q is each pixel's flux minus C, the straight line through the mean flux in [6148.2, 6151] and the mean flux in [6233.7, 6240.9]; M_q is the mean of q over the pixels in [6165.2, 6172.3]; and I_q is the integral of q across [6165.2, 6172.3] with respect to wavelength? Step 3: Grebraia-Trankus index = 17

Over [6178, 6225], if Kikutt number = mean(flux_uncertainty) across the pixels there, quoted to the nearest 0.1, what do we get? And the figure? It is 12.4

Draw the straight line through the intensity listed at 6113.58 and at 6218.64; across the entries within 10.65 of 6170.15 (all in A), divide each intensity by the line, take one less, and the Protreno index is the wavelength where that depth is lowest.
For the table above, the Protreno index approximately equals 6164.47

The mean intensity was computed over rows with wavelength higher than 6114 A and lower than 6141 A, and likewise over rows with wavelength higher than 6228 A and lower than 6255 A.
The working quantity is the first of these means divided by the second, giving 1.052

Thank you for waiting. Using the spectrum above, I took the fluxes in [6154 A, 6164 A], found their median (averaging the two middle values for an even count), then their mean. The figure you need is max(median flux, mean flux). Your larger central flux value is 99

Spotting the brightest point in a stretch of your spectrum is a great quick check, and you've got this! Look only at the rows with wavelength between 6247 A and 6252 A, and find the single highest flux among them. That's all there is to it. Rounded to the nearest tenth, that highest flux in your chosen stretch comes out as 107.2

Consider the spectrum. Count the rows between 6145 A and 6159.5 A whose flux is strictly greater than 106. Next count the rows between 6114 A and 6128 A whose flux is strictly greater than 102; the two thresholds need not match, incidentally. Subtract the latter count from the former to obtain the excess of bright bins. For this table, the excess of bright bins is -7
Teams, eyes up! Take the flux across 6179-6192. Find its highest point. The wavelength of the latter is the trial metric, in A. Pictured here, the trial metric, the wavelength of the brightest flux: 6182.95 A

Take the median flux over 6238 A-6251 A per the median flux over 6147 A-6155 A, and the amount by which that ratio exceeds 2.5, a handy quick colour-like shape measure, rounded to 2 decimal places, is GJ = -1.43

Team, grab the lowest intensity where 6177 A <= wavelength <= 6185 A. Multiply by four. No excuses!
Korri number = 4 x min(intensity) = 379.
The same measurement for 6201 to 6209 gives 383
